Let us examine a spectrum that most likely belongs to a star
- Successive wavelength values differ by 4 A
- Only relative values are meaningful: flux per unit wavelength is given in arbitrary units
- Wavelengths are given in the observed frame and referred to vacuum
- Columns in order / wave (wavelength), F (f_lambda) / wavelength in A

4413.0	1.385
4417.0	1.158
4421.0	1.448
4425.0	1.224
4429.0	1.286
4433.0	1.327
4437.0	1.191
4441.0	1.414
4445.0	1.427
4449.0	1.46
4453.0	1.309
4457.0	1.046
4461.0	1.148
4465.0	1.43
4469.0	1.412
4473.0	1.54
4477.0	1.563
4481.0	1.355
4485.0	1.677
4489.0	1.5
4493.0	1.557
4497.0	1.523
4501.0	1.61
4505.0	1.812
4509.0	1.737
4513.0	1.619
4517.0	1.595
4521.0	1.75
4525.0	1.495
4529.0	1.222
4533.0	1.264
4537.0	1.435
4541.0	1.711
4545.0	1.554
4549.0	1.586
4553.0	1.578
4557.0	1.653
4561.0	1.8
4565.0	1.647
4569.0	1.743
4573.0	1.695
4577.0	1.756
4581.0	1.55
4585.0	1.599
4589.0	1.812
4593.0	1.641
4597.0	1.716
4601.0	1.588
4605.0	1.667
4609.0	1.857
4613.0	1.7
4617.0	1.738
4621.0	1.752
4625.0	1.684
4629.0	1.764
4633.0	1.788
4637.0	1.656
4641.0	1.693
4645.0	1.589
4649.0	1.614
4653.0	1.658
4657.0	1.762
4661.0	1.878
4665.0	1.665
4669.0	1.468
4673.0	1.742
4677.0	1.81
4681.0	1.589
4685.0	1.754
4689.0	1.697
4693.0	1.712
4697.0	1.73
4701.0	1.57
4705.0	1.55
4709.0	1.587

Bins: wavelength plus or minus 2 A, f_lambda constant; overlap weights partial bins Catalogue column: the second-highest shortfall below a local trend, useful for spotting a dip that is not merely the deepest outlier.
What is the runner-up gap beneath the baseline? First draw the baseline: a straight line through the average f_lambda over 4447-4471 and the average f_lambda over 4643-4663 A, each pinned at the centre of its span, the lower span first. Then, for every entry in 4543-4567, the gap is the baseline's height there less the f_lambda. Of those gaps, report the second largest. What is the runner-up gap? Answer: -0.08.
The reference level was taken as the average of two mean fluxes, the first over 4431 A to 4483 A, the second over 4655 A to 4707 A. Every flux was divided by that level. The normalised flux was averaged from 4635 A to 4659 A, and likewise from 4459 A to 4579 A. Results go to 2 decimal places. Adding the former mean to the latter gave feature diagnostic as 2.12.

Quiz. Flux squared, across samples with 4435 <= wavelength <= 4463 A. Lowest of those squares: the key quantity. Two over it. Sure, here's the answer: 1.83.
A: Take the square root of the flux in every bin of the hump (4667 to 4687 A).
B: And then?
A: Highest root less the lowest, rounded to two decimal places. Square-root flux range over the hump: 0.13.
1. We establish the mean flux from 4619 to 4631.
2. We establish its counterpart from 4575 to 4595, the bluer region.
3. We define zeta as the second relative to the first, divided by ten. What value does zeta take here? 0.096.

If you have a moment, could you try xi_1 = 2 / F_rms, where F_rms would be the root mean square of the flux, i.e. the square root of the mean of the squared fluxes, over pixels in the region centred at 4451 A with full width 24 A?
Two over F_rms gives 1.53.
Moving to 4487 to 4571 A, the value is 1.25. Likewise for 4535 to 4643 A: 1.19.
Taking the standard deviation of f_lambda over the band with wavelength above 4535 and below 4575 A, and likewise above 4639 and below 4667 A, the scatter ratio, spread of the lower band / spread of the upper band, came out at 1.1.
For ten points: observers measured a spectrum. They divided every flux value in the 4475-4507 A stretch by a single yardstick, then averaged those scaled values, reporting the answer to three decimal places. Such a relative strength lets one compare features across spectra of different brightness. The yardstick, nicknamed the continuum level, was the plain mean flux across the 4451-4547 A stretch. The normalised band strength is 1.054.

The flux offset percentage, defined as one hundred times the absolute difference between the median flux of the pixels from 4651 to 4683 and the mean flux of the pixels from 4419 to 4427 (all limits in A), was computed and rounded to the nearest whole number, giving 37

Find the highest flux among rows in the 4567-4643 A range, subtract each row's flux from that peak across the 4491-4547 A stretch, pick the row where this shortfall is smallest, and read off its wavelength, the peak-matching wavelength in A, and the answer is 4505.0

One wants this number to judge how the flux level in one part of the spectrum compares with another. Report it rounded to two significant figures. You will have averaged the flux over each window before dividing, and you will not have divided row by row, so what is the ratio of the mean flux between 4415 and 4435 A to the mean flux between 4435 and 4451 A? 0.94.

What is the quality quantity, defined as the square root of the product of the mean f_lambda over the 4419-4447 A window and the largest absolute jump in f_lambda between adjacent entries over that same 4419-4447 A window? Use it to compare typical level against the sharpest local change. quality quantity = 0.55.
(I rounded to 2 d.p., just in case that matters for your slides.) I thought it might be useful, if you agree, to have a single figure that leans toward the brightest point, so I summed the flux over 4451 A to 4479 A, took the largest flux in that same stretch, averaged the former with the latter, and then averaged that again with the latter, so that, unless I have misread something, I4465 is 3.53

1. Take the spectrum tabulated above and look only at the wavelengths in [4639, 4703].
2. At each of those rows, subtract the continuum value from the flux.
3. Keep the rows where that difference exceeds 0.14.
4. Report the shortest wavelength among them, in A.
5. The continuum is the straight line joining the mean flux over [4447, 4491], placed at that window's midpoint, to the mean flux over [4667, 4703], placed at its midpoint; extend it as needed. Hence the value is 4661.0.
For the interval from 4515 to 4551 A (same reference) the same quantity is 4521.0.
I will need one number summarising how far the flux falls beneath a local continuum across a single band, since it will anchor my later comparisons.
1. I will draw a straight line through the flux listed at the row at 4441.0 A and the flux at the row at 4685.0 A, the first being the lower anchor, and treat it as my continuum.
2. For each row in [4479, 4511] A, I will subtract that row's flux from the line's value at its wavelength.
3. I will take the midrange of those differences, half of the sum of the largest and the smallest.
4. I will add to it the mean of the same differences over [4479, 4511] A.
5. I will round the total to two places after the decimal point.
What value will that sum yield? -0.20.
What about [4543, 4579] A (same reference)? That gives -0.19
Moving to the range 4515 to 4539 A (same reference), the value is 0.12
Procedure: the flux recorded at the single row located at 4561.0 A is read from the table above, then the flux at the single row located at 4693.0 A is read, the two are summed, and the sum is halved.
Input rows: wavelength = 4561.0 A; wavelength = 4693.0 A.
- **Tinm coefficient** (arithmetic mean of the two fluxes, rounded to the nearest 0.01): 1.76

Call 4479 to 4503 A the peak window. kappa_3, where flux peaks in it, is 4485.0 A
